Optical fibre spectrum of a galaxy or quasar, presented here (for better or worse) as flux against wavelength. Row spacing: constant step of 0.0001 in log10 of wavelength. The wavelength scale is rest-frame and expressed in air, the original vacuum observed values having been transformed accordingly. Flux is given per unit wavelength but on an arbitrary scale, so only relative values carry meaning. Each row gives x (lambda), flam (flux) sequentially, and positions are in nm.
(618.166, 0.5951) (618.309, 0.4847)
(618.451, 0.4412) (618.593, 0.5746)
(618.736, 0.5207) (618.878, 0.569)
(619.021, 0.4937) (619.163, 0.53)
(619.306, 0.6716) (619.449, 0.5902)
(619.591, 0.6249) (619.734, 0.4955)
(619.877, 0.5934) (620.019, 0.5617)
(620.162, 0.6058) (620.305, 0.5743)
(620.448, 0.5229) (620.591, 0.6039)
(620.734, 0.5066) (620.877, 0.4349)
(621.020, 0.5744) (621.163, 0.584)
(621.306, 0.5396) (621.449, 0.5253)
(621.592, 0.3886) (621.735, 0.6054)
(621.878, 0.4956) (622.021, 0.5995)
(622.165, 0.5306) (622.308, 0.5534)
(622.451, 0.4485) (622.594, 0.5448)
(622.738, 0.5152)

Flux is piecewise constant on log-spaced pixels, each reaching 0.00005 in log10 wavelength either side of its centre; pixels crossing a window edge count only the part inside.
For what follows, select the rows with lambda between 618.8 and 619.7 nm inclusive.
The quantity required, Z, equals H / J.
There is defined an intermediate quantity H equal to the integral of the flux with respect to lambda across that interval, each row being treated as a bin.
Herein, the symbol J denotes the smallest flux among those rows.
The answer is 1.05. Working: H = 0.518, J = 0.4937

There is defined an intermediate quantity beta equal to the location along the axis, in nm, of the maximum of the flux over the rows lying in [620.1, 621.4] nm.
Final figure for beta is 620.162 nm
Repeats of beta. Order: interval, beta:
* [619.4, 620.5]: 619.591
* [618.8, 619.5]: 619.306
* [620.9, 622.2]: 621.735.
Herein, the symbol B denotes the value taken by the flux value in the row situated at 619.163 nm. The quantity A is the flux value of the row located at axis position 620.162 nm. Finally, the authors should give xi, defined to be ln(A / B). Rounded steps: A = 0.6058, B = 0.53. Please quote 0.13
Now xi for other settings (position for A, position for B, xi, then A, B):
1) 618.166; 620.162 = -0.02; 0.5951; 0.6058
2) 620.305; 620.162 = -0.05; 0.5743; 0.6058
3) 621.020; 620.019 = 0.02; 0.5744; 0.5617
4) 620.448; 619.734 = 0.05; 0.5229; 0.4955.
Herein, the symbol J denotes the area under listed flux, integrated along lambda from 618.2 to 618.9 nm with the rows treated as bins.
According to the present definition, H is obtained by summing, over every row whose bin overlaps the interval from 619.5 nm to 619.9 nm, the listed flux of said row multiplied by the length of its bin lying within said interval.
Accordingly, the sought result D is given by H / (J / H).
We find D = 0.14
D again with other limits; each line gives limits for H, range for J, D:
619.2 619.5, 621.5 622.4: 0.07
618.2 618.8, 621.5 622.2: 0.26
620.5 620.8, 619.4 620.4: 0.05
